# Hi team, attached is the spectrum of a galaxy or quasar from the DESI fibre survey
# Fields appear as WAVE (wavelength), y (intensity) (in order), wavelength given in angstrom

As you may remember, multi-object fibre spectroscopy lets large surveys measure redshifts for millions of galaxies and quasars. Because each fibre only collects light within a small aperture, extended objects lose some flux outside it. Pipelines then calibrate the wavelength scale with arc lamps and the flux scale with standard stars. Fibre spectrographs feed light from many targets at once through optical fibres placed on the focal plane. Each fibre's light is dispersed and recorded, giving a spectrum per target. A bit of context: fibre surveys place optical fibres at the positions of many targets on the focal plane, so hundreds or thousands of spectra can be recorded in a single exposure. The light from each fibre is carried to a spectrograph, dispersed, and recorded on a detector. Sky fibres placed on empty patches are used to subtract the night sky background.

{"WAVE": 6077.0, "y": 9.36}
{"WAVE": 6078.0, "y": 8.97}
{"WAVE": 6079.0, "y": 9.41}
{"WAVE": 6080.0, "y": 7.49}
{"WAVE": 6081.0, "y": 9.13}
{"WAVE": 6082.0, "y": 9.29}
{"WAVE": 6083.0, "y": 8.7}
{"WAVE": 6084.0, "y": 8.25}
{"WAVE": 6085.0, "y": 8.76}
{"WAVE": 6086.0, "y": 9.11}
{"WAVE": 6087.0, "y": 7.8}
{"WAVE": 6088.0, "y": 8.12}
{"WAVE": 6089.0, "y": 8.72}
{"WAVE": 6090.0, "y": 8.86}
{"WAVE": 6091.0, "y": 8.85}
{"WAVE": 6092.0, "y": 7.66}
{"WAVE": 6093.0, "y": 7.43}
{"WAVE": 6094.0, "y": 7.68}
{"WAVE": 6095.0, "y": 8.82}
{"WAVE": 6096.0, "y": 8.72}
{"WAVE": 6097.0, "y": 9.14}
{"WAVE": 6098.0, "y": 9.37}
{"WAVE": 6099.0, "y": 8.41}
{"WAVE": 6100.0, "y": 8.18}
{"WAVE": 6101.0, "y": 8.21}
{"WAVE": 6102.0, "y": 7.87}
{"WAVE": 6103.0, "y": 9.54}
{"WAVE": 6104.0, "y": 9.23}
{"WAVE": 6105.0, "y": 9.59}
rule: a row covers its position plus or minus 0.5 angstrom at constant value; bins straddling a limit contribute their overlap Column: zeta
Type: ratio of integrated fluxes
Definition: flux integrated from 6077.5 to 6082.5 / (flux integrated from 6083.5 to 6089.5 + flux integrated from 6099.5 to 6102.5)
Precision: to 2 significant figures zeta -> 0.59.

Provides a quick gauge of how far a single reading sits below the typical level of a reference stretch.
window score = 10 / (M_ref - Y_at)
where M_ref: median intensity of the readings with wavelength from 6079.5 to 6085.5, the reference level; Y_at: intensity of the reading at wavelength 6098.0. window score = -16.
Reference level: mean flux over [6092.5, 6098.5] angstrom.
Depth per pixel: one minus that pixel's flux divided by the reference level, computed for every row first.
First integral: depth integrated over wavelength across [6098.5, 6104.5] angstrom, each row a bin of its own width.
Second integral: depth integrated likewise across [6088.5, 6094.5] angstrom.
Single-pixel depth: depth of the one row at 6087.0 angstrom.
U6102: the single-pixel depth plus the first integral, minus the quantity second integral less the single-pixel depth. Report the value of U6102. -0.1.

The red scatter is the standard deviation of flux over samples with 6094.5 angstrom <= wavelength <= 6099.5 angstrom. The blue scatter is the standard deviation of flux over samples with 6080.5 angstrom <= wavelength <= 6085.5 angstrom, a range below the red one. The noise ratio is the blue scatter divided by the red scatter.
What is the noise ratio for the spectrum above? 1.09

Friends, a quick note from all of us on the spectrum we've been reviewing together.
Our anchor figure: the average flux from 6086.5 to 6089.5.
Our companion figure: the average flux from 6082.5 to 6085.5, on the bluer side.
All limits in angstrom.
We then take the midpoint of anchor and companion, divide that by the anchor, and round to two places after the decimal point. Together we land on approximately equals 1.02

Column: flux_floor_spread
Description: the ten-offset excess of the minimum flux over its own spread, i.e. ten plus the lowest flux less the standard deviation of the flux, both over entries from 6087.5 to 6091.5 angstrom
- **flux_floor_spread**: 17.8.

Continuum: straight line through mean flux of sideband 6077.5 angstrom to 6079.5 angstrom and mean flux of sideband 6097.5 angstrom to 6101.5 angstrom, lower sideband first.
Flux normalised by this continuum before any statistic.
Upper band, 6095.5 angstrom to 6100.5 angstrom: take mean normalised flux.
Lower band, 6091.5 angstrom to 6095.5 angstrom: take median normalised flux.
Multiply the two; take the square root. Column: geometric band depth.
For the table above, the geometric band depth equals 0.946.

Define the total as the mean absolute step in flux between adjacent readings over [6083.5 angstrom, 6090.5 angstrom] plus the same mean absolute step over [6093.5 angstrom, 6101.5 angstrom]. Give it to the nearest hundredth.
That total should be 0.98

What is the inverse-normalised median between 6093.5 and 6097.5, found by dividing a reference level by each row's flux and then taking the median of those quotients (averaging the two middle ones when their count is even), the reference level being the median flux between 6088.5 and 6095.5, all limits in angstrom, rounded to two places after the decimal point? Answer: 0.99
